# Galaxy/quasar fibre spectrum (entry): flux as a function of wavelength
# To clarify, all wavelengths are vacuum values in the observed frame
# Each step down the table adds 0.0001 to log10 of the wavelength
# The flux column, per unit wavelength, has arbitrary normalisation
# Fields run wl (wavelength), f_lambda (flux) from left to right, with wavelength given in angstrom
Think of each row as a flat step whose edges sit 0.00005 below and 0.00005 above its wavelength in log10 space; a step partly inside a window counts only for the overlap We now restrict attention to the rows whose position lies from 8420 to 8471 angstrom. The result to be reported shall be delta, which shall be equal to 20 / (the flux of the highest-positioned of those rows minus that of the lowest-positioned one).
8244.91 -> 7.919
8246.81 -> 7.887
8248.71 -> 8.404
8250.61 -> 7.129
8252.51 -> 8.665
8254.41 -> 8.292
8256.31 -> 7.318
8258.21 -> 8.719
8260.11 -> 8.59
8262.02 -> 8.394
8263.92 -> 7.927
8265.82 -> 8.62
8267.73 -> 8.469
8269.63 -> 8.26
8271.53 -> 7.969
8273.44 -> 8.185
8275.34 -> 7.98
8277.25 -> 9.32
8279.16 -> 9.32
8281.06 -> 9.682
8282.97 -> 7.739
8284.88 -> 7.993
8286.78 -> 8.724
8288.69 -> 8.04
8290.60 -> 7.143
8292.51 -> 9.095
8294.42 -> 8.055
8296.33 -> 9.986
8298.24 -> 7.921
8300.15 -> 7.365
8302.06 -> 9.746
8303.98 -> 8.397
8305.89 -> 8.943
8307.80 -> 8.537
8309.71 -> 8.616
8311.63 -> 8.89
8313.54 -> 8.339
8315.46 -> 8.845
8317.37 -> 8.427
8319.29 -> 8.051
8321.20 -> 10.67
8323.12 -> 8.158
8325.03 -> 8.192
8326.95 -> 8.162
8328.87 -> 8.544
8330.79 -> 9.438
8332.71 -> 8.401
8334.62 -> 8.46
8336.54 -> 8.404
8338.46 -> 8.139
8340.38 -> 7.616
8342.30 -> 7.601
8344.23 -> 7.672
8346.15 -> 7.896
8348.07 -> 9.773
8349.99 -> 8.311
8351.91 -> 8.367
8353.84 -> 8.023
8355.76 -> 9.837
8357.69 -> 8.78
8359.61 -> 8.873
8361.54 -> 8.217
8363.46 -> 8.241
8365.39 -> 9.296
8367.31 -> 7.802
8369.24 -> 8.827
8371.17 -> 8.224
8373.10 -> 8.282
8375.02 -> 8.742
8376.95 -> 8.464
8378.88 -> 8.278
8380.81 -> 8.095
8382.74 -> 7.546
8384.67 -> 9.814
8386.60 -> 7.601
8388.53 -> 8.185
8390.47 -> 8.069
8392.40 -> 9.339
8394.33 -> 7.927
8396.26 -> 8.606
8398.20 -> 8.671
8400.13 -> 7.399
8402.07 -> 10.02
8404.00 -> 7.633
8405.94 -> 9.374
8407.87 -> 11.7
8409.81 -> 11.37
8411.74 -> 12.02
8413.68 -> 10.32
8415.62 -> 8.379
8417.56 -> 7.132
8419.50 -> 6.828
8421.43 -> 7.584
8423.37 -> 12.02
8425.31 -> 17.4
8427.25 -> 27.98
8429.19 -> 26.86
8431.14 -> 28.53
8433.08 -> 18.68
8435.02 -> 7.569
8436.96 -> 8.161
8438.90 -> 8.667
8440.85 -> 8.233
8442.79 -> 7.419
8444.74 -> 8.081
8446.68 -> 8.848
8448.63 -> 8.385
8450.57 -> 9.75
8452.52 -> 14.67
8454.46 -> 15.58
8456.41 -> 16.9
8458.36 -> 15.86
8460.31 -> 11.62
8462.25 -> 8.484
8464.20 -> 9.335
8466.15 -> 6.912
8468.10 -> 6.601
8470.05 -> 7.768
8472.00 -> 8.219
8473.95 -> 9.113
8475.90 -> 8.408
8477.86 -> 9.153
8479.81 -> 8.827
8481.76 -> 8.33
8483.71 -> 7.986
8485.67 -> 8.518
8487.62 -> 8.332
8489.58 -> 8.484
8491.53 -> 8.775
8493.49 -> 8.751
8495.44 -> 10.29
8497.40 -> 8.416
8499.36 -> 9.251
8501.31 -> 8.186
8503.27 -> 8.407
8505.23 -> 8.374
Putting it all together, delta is 109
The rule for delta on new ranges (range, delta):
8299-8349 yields 8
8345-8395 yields 645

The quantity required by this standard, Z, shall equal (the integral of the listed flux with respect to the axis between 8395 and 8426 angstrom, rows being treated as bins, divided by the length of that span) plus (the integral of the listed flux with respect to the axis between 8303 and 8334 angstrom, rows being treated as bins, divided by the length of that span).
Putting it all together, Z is 18.4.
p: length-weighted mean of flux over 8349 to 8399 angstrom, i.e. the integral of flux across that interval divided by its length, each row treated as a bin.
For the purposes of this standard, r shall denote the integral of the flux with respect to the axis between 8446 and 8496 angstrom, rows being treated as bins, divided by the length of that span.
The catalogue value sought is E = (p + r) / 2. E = 9.1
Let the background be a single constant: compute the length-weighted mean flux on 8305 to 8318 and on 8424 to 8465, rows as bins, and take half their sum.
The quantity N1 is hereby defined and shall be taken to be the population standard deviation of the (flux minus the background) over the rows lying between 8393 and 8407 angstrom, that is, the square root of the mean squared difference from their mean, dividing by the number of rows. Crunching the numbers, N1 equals 0.9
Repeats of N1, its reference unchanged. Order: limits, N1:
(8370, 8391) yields 0.6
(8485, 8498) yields 0.6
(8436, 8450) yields 0.4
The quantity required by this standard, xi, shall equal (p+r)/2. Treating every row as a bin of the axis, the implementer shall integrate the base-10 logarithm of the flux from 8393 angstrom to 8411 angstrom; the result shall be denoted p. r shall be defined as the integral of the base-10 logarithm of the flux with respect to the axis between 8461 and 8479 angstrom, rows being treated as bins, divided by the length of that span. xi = 9.1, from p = 17.3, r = 0.91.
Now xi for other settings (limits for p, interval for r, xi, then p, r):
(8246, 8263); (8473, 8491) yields 8.2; 15.5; 0.93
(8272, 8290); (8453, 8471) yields 8.9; 16.7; 1.02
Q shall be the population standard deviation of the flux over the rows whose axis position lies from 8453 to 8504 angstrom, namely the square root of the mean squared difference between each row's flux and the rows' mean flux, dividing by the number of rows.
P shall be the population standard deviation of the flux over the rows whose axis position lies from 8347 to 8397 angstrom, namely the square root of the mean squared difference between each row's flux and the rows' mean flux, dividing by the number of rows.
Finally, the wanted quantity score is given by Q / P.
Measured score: 4.1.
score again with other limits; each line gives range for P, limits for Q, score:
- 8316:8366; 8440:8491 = 3.9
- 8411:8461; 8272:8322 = 0.1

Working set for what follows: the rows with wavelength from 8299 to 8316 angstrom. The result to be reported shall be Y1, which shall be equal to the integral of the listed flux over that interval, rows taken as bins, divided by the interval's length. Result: 8.6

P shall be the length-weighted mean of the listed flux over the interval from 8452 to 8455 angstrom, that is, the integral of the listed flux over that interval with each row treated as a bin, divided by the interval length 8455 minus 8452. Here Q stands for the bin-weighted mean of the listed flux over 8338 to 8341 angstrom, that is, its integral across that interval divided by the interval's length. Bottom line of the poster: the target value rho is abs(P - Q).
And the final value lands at 7.30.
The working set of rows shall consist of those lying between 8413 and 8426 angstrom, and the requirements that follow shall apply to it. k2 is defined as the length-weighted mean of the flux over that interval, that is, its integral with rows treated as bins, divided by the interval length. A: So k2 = 9.79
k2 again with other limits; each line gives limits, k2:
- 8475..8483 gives 8.66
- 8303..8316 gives 8.64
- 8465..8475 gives 7.76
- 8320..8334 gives 8.78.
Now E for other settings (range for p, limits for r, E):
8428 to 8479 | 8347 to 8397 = 10.0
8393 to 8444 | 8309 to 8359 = 10.1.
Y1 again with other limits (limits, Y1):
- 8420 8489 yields 11.5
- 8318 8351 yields 8.4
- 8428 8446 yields 13.7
